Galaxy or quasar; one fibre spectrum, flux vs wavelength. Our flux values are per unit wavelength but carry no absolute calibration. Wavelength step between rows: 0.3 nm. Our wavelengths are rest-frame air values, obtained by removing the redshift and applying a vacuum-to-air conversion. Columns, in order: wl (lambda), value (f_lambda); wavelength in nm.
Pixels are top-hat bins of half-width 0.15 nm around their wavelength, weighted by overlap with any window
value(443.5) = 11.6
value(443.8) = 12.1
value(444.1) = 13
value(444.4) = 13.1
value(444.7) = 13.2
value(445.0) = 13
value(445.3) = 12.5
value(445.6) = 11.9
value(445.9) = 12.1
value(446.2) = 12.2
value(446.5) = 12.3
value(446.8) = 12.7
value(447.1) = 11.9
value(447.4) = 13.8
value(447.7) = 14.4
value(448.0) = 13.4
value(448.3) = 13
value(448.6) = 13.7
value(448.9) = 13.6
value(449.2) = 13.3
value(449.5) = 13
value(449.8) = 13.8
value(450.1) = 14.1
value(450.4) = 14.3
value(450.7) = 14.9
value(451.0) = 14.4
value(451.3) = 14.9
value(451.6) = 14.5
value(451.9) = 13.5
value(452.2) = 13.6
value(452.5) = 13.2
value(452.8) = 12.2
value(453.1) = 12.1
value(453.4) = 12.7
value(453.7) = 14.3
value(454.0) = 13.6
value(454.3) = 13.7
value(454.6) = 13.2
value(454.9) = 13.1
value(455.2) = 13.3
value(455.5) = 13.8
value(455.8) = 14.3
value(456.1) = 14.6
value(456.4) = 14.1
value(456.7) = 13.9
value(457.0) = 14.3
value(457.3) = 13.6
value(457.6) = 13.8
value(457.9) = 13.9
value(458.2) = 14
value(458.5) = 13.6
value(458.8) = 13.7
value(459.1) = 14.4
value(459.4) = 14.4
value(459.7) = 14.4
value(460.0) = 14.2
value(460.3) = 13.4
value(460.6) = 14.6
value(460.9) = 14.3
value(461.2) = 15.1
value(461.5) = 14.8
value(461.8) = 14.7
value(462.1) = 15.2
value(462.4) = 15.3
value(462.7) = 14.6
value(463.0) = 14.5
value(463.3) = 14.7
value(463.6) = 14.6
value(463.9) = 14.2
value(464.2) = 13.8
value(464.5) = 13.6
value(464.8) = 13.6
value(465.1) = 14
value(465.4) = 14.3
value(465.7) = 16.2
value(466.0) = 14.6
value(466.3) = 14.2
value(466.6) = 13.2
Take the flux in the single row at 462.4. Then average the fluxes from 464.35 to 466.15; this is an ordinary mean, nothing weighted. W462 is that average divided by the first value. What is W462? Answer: 0.94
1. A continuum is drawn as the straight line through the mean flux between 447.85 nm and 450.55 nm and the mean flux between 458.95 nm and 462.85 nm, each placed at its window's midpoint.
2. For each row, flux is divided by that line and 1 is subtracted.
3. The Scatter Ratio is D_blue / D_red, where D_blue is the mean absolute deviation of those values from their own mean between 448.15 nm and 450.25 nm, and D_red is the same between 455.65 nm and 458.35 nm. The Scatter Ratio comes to 1.2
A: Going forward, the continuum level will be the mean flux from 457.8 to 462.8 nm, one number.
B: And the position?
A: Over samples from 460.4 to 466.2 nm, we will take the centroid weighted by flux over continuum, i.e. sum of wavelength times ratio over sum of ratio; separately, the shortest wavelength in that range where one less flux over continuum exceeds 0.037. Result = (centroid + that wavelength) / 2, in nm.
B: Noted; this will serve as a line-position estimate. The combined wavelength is 463.74 nm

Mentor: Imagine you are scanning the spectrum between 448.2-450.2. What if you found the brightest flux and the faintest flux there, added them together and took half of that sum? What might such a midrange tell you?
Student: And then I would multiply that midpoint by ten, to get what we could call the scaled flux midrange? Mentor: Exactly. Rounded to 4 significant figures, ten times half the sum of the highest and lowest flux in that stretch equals 135.5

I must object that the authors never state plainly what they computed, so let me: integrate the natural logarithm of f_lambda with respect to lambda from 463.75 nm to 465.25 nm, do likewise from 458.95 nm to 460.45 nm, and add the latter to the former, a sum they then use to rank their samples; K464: 7.92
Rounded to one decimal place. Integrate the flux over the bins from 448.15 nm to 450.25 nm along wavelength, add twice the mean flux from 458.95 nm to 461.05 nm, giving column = 56.8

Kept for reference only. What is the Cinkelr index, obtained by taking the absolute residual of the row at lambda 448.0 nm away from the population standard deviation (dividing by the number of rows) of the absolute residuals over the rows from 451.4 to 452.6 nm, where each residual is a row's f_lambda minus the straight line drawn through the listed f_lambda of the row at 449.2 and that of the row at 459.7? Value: 0.14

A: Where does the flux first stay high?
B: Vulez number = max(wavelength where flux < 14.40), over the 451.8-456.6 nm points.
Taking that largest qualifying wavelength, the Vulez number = 456.4 nm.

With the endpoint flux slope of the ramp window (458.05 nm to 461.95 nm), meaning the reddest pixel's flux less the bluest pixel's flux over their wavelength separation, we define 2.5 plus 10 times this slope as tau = 4.4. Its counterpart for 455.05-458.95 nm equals 3.6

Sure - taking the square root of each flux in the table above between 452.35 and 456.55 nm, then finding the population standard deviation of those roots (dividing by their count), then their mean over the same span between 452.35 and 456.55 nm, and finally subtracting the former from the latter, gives 3.56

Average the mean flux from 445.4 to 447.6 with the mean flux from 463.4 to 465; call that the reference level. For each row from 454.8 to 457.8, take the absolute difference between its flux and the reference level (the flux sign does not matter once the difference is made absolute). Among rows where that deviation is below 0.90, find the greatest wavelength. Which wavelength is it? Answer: 457.6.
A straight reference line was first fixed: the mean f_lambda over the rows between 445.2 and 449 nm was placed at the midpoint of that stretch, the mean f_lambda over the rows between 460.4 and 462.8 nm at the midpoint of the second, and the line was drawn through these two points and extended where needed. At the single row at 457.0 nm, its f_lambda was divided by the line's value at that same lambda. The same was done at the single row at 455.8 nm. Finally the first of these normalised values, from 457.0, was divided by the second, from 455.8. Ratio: 0.99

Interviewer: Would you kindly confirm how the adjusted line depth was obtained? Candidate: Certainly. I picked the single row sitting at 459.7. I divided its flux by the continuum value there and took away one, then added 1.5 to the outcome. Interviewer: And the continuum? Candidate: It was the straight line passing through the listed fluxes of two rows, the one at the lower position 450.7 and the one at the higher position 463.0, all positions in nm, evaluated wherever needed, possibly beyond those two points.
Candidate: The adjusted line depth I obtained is 1.49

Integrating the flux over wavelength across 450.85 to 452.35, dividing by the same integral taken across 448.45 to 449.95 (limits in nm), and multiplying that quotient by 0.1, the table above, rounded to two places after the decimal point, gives 0.11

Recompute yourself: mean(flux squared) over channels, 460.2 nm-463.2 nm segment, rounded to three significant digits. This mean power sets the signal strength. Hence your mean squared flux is 215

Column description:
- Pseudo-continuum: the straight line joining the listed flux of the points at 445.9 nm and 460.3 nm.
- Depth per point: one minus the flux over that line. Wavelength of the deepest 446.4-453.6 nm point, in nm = 453.1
